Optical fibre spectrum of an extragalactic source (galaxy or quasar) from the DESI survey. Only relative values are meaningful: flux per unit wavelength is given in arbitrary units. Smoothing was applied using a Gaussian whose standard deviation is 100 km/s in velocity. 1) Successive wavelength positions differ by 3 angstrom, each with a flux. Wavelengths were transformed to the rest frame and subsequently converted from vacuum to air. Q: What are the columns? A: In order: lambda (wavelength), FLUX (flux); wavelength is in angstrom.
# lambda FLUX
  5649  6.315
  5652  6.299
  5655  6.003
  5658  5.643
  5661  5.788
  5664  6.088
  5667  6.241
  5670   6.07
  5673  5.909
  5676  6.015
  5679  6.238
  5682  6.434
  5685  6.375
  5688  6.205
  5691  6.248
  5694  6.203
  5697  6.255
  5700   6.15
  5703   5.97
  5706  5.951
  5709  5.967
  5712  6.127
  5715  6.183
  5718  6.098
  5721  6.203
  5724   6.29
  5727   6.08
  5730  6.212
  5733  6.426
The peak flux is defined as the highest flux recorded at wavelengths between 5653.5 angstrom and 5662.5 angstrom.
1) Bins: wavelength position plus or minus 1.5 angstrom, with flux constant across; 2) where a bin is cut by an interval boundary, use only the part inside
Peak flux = 6.003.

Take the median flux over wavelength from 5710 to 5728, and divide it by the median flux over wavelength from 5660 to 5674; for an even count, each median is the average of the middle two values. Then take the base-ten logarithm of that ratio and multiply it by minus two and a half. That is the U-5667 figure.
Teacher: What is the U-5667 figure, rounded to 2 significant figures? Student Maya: -0.015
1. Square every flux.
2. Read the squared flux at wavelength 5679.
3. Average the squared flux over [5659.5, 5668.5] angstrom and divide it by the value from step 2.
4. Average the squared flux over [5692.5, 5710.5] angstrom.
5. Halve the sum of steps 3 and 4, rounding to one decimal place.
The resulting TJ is 19.0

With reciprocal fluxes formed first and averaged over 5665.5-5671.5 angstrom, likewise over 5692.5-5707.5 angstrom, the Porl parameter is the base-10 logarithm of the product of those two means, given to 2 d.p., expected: -1.57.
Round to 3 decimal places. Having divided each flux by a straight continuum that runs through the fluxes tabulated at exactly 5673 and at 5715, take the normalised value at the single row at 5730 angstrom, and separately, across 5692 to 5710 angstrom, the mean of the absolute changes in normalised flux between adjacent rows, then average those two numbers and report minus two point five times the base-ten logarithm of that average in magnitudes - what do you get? 0.750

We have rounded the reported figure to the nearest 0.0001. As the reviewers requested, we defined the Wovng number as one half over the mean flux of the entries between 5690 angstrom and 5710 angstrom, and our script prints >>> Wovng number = 0.0819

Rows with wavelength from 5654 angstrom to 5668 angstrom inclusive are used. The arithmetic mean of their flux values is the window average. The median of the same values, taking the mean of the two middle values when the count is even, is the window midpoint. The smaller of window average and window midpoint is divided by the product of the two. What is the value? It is 0.167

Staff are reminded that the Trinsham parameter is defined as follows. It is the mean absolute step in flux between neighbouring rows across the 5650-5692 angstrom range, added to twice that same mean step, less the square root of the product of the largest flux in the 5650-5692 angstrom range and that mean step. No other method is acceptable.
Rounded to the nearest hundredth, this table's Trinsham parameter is -0.54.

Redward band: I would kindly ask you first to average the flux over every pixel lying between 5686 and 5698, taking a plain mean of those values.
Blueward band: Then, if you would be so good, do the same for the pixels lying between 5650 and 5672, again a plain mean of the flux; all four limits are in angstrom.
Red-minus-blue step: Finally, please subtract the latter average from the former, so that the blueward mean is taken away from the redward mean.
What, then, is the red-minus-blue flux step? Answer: 0.21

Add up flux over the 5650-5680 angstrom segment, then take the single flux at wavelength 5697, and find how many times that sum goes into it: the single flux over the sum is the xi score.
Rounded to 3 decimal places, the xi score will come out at 0.104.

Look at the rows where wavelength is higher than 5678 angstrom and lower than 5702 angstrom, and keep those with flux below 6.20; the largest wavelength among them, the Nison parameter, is 5700 angstrom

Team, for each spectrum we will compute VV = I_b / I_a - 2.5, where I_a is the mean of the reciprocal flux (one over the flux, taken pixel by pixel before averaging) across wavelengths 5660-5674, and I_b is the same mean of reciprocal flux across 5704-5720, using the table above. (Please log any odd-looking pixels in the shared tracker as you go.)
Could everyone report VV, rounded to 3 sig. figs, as -1.51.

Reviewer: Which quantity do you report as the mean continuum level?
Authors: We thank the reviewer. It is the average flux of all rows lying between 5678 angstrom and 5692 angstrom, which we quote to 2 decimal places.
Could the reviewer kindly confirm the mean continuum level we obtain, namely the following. 6.30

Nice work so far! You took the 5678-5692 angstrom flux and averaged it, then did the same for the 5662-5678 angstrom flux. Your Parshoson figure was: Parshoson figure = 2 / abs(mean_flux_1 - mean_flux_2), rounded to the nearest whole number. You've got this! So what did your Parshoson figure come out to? 8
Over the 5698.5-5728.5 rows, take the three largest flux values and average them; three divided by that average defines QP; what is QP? 0.482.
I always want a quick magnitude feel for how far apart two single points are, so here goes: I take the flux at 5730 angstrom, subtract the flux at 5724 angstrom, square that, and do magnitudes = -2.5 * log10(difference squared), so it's 5.5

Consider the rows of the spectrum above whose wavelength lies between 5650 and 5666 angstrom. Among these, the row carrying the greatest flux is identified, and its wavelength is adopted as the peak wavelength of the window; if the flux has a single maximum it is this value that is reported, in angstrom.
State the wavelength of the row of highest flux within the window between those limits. 5652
